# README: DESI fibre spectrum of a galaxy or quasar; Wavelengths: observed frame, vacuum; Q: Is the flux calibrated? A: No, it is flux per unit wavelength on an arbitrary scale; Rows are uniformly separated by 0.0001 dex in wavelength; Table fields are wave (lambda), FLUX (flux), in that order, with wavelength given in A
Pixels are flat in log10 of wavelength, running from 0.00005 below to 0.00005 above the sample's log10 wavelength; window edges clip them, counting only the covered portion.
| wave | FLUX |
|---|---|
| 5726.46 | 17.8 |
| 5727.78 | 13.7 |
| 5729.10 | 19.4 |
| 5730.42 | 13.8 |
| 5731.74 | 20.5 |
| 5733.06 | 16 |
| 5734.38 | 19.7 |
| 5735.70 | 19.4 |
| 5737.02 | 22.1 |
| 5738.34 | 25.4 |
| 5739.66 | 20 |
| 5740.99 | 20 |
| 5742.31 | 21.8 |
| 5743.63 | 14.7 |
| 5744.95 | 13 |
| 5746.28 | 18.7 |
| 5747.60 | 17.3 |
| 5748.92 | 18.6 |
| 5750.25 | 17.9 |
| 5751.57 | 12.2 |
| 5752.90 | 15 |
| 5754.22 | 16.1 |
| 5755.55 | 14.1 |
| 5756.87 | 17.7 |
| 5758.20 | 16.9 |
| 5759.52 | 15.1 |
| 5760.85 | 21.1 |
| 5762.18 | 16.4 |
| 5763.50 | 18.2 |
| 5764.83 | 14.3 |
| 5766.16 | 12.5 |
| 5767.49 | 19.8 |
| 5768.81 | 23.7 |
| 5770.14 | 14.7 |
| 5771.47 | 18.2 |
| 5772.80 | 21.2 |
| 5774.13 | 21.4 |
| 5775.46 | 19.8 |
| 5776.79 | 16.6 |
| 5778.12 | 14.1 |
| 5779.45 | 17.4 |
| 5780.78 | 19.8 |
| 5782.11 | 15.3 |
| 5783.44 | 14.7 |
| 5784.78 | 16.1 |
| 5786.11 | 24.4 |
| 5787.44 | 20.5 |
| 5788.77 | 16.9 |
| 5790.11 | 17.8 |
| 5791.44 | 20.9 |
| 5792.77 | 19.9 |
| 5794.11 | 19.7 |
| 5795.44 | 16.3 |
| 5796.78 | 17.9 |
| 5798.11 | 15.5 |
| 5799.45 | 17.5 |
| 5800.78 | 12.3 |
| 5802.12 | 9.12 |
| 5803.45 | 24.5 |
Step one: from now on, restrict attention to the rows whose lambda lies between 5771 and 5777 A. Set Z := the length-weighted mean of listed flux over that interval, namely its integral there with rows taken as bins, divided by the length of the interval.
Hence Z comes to 19.7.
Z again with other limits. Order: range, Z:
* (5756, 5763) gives 17.4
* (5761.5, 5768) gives 16.2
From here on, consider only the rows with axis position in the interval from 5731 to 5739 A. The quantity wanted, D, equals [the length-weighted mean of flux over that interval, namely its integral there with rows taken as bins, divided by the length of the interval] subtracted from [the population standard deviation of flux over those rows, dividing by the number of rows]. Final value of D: -17.6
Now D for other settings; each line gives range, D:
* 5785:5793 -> -17.5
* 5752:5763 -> -14.5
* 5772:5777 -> -18.1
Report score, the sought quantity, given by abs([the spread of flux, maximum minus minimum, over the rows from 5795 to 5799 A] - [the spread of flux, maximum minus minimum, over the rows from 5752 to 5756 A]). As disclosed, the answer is 0.4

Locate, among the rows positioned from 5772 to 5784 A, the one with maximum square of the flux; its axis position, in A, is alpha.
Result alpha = 5774.13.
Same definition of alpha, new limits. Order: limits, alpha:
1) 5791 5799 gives 5791.44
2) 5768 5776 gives 5768.81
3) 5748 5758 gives 5748.92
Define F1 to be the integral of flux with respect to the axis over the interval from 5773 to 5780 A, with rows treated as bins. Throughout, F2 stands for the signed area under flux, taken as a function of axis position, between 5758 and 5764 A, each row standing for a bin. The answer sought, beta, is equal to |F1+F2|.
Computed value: 232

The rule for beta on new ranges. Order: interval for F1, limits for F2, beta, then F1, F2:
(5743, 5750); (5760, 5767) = 232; 116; 116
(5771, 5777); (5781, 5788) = 246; 118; 128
